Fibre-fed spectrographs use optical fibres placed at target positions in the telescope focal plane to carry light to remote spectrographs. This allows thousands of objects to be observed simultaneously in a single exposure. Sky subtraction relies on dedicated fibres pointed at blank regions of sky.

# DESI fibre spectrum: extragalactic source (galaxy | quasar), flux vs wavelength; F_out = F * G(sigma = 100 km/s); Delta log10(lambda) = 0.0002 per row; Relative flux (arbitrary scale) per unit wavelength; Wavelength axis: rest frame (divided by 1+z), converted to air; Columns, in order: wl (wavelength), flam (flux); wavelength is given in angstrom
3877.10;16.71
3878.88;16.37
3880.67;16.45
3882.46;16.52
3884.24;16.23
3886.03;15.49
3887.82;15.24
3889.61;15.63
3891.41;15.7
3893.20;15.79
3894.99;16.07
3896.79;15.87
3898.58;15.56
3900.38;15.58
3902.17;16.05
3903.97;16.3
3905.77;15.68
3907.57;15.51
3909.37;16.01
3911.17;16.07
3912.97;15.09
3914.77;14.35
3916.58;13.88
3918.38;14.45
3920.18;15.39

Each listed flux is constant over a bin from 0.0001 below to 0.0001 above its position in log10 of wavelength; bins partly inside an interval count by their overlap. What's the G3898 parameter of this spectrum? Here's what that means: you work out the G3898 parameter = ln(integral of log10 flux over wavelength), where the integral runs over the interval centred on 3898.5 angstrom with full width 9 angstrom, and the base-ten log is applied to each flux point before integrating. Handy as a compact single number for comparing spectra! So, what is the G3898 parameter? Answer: 2.38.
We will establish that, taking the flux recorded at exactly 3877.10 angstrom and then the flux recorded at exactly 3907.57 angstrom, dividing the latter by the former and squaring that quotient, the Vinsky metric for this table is 0.86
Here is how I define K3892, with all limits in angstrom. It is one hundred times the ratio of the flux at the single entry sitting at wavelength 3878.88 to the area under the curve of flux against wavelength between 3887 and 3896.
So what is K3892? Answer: 12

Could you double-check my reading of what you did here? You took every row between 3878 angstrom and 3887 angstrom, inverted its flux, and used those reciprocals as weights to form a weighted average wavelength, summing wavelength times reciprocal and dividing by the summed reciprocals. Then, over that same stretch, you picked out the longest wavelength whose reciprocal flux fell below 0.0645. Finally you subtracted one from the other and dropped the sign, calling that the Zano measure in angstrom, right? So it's 1.7 angstrom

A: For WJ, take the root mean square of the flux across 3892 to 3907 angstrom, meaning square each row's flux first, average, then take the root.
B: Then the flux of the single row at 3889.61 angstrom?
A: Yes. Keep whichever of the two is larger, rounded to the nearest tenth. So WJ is 15.9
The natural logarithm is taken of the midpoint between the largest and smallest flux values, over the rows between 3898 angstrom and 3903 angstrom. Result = 2.76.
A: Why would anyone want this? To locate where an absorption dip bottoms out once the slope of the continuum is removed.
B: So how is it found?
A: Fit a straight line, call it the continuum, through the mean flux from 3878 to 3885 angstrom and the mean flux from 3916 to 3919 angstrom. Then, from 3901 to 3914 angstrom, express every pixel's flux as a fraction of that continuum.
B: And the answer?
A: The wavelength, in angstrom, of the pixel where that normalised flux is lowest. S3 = 3912.97 angstrom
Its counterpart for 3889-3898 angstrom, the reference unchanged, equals 3889.61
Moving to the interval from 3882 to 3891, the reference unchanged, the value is 3887.82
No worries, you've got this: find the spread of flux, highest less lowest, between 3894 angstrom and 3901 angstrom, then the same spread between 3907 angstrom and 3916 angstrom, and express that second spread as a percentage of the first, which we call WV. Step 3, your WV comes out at 337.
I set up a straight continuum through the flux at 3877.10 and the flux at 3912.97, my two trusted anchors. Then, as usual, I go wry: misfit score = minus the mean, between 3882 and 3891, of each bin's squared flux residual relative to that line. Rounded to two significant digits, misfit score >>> -0.39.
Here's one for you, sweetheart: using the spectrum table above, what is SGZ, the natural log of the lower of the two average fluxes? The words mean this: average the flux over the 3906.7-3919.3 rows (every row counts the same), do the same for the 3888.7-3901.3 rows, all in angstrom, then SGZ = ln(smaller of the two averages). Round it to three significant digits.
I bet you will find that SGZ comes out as 2.71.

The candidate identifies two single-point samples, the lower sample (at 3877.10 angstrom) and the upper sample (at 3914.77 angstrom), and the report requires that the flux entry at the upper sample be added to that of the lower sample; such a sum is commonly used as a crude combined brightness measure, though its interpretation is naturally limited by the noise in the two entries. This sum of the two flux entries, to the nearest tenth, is 31.1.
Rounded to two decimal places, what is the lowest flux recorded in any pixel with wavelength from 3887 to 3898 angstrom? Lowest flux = 15.24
